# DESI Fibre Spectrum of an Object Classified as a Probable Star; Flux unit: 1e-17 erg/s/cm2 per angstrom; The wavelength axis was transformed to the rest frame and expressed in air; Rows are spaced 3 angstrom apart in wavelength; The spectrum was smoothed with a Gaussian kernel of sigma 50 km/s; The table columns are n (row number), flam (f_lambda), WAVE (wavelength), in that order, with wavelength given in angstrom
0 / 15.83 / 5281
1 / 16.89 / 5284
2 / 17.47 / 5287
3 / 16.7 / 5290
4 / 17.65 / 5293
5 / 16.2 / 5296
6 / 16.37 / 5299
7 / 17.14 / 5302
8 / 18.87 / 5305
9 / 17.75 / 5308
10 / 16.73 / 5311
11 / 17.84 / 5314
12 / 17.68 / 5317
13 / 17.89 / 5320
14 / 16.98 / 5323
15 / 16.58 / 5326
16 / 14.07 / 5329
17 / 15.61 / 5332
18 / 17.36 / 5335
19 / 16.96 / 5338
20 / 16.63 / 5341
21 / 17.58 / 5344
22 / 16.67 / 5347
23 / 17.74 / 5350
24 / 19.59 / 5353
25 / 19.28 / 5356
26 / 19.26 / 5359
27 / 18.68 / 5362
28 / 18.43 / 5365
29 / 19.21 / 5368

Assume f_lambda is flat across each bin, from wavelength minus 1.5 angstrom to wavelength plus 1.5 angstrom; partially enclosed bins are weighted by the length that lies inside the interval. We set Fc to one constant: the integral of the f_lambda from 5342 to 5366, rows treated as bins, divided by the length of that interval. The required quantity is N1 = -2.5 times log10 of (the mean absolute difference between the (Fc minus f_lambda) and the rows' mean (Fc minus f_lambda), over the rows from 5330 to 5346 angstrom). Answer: 0.6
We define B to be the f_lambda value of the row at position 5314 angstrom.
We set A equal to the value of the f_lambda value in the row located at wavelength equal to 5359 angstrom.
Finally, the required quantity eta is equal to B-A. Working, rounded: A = 19.26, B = 17.84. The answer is -1.4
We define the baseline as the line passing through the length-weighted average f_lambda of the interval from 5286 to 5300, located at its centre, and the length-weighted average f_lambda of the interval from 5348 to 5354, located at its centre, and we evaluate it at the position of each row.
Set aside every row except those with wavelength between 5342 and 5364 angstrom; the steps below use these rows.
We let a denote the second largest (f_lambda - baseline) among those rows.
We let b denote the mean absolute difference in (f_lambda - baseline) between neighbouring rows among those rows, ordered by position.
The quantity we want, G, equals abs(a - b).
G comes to 0.09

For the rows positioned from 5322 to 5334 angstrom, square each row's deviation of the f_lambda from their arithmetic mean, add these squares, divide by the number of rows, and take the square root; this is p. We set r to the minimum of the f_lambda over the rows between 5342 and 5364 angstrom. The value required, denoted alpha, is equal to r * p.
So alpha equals 19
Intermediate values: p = 1.12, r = 16.67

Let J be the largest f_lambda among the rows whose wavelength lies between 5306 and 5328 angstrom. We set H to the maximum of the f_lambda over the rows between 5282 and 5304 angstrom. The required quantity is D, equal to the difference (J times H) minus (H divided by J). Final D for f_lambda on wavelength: 315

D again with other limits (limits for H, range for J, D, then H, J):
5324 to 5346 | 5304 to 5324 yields 331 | 17.58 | 18.87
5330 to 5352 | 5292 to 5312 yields 334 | 17.74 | 18.87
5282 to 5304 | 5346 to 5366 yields 345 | 17.65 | 19.59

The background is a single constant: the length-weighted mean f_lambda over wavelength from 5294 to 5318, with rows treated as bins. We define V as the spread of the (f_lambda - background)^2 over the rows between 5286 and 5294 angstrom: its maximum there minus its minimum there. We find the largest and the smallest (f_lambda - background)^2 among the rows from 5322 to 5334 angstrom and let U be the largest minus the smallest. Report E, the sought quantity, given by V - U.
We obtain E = -10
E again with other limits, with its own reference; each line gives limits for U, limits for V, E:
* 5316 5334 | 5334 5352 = -10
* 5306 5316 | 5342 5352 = 0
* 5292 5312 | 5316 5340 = 8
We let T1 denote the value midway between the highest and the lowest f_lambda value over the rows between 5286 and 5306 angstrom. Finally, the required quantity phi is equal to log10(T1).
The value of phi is 1.24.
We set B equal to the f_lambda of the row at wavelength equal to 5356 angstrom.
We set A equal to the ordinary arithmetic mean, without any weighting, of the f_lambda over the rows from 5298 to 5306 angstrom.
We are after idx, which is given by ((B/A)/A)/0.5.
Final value 0.126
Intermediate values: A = 17.5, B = 19.28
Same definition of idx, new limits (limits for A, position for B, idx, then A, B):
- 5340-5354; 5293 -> 0.113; 17.6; 17.65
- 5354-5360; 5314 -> 0.096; 19.3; 17.84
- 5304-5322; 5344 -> 0.111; 17.8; 17.58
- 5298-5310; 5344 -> 0.114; 17.5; 17.58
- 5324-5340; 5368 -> 0.148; 16.1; 19.21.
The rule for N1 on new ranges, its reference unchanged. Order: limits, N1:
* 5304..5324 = 0.8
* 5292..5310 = 0.3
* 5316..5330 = -0.1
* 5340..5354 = 0.2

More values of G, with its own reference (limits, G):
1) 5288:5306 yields 0.19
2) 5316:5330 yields 0.88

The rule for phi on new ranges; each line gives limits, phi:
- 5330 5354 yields 1.25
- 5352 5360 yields 1.29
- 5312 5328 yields 1.24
